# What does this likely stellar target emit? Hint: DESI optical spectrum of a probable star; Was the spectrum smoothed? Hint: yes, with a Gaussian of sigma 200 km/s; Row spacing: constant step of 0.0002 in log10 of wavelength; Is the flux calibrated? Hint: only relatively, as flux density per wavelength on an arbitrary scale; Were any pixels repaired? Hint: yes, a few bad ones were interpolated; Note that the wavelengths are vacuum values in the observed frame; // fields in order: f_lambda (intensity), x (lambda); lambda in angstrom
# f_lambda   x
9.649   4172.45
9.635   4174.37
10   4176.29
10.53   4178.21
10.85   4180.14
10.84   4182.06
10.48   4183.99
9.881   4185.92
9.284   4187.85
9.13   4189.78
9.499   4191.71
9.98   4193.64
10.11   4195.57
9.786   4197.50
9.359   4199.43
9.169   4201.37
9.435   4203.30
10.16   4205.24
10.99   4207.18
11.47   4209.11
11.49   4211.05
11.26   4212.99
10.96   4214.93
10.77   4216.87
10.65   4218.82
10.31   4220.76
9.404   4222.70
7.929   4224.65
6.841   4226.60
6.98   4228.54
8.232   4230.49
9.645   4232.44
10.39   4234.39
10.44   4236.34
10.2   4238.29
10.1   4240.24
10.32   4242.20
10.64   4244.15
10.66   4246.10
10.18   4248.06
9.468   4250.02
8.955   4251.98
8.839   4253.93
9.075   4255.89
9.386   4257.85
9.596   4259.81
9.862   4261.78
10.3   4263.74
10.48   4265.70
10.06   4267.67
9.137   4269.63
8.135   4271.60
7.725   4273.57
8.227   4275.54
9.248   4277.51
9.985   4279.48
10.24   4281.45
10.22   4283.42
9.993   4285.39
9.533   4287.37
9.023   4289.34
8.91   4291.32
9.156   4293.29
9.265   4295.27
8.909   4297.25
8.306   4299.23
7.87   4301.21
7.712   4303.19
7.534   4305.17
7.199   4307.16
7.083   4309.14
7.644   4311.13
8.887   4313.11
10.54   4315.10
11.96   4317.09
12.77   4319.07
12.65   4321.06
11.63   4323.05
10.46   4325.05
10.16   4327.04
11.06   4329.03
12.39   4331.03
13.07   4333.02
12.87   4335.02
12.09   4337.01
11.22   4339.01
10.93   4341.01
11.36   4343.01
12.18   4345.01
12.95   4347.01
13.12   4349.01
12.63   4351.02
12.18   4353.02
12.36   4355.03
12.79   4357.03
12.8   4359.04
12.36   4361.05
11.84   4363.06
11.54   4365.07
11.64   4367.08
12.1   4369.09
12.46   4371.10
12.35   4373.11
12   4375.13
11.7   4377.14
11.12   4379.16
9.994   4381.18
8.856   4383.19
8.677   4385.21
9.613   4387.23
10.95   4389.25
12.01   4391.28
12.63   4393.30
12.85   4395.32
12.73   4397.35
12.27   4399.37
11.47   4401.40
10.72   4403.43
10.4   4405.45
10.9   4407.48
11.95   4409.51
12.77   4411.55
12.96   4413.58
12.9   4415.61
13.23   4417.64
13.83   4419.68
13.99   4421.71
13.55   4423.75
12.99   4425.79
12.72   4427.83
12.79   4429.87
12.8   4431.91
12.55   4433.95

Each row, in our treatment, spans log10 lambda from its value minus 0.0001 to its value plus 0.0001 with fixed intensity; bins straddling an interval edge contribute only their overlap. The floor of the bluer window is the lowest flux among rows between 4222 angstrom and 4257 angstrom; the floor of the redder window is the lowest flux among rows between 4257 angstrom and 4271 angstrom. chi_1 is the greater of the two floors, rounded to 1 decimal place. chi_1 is 9.1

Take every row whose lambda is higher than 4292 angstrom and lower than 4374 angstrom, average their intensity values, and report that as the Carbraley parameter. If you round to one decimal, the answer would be 11.0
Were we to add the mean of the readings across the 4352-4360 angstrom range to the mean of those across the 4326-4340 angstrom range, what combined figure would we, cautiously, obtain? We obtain 24.4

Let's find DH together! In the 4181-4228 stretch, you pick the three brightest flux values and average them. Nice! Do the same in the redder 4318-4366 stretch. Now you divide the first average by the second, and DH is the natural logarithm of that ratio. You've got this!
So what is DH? -0.13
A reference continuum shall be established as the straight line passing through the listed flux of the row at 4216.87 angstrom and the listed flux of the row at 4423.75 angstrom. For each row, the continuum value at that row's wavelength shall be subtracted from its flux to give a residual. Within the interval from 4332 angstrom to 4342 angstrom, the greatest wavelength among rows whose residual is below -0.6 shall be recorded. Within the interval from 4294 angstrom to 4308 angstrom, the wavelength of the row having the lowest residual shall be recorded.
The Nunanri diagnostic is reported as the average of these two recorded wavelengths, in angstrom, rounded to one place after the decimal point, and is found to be 4324.1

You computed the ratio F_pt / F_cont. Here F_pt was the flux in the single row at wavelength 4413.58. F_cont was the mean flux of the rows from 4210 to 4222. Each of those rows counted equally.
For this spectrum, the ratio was 1.19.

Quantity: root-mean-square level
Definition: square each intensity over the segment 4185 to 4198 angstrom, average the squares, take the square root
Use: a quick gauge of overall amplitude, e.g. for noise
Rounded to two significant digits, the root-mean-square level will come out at 9.7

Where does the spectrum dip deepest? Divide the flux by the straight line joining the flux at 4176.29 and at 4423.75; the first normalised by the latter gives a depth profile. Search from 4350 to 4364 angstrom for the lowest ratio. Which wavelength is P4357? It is 4363.06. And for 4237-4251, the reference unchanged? 4250.02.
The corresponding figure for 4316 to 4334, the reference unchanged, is 4327.04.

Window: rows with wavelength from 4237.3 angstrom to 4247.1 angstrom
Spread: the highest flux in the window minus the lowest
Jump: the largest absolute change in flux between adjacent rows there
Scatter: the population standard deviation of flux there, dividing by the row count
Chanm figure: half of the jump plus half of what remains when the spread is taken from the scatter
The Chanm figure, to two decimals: -0.01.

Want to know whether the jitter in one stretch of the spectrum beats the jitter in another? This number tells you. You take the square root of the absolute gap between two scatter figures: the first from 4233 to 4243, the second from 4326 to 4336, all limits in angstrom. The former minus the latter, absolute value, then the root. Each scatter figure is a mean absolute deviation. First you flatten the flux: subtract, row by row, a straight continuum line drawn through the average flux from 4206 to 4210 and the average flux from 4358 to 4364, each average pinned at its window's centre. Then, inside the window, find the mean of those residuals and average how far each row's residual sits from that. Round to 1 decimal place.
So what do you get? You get 1.0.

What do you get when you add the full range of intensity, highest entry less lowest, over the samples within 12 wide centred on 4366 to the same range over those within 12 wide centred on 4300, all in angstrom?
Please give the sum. 2.7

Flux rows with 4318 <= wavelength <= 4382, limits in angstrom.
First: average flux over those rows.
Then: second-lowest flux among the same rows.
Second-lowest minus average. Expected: -1.8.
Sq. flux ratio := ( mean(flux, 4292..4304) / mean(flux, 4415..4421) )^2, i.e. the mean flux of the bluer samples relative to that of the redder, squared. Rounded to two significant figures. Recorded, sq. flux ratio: 0.41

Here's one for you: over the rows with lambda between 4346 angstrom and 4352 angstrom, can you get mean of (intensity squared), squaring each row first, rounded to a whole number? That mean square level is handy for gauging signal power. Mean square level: 166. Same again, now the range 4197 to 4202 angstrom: 89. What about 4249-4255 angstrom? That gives 83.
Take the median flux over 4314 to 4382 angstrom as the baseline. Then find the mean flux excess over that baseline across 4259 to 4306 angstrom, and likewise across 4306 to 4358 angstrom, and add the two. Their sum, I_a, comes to -3.7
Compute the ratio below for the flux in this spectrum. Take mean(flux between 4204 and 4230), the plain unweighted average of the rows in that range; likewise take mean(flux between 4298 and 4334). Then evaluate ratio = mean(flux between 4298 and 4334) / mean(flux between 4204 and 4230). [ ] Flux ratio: 1.00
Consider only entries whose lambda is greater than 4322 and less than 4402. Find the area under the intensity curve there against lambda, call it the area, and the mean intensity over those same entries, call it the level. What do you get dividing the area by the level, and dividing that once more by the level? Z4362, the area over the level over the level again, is 6.8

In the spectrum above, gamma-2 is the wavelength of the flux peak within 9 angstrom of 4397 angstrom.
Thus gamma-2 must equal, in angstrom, 4395.32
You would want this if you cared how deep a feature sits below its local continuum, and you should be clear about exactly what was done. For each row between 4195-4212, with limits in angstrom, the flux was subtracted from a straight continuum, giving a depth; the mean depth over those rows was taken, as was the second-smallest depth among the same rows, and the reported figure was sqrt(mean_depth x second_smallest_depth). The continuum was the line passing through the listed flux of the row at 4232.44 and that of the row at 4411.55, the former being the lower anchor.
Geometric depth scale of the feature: 1.55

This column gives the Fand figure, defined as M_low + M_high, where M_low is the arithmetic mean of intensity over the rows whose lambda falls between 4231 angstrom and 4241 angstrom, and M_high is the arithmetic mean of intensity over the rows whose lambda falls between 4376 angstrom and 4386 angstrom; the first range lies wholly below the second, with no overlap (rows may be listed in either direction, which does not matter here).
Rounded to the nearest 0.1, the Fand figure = 20.2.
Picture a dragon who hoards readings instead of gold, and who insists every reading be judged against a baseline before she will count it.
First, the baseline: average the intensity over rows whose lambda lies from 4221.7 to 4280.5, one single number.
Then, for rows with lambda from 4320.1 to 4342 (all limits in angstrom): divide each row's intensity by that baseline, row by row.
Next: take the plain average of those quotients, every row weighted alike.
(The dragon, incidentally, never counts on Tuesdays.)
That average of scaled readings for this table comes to 1.25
